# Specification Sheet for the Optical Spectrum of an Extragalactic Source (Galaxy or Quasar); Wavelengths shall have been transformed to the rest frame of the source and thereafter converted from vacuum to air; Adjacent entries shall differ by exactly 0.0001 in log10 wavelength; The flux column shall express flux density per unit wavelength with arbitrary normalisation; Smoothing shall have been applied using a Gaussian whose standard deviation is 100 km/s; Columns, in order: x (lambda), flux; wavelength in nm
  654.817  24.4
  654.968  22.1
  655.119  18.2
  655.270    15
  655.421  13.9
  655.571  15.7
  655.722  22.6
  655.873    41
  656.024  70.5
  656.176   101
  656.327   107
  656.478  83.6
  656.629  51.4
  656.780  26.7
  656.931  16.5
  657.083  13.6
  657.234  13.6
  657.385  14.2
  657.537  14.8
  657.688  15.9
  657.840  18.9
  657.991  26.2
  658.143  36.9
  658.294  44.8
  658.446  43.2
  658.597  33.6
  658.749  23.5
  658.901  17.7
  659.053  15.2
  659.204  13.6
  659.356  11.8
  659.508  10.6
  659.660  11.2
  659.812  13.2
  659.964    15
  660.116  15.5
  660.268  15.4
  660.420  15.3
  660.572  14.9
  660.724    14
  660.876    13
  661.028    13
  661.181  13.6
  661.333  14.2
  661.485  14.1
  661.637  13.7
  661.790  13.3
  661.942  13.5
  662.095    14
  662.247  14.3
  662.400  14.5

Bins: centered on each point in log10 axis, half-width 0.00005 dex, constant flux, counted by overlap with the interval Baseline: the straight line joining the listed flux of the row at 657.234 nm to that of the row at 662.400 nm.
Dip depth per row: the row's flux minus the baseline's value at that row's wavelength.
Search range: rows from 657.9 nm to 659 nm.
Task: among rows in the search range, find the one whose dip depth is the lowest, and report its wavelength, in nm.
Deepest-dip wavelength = 658.901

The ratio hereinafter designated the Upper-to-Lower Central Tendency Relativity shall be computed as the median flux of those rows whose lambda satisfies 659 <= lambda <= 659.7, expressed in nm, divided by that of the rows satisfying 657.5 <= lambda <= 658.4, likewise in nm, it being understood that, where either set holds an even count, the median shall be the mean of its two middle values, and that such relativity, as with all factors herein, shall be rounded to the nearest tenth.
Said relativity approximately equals 0.5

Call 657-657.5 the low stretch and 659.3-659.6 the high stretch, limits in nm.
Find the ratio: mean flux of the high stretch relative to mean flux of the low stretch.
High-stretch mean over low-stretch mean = 0.8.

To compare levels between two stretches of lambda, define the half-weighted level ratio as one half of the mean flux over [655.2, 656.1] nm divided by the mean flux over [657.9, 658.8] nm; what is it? 0.43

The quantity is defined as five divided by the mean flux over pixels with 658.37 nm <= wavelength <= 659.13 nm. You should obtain 0.19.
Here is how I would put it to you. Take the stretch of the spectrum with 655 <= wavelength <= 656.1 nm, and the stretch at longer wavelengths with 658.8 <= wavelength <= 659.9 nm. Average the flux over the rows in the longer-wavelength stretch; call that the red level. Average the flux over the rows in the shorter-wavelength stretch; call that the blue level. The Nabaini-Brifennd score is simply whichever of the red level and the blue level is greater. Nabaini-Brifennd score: 28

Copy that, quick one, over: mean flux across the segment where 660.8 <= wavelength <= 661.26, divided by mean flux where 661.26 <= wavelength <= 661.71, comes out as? 0.94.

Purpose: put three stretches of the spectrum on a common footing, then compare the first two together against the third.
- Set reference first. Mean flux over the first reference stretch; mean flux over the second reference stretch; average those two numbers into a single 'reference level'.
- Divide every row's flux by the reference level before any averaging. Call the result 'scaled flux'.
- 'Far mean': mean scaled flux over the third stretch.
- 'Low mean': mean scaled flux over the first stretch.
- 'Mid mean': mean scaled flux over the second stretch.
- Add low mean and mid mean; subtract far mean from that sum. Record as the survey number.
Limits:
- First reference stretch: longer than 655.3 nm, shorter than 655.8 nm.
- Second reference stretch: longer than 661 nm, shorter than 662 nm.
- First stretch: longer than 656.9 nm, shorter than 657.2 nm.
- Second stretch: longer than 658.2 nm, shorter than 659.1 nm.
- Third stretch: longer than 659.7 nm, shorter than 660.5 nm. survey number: 1.9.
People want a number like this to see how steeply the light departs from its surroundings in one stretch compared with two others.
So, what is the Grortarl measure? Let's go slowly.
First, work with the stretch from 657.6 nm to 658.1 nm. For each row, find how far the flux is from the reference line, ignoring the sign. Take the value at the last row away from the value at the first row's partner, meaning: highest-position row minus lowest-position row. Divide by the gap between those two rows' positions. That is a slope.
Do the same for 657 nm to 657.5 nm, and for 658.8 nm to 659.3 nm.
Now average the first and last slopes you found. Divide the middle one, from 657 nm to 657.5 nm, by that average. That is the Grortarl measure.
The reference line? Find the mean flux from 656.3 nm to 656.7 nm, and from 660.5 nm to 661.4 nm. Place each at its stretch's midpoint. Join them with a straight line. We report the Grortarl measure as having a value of 0.7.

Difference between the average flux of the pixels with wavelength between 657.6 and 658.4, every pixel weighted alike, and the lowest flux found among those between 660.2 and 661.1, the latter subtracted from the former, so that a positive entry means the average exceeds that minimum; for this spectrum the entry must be 16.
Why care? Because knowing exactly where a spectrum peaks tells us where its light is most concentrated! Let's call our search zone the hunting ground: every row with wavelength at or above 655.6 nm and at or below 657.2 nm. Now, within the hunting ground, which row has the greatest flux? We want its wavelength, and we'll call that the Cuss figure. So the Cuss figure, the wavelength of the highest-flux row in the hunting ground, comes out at 656.327 nm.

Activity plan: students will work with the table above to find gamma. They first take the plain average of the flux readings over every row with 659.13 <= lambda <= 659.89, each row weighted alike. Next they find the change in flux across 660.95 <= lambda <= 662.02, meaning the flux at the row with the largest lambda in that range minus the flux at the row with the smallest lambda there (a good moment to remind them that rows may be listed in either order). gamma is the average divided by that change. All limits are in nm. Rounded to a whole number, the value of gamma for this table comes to 24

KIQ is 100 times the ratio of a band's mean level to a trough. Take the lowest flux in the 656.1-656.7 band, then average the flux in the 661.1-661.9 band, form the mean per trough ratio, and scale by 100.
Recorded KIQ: 27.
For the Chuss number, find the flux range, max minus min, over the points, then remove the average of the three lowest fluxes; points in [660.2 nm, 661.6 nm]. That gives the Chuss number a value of -11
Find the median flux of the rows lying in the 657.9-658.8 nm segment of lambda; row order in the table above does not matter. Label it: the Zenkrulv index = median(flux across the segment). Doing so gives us 35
